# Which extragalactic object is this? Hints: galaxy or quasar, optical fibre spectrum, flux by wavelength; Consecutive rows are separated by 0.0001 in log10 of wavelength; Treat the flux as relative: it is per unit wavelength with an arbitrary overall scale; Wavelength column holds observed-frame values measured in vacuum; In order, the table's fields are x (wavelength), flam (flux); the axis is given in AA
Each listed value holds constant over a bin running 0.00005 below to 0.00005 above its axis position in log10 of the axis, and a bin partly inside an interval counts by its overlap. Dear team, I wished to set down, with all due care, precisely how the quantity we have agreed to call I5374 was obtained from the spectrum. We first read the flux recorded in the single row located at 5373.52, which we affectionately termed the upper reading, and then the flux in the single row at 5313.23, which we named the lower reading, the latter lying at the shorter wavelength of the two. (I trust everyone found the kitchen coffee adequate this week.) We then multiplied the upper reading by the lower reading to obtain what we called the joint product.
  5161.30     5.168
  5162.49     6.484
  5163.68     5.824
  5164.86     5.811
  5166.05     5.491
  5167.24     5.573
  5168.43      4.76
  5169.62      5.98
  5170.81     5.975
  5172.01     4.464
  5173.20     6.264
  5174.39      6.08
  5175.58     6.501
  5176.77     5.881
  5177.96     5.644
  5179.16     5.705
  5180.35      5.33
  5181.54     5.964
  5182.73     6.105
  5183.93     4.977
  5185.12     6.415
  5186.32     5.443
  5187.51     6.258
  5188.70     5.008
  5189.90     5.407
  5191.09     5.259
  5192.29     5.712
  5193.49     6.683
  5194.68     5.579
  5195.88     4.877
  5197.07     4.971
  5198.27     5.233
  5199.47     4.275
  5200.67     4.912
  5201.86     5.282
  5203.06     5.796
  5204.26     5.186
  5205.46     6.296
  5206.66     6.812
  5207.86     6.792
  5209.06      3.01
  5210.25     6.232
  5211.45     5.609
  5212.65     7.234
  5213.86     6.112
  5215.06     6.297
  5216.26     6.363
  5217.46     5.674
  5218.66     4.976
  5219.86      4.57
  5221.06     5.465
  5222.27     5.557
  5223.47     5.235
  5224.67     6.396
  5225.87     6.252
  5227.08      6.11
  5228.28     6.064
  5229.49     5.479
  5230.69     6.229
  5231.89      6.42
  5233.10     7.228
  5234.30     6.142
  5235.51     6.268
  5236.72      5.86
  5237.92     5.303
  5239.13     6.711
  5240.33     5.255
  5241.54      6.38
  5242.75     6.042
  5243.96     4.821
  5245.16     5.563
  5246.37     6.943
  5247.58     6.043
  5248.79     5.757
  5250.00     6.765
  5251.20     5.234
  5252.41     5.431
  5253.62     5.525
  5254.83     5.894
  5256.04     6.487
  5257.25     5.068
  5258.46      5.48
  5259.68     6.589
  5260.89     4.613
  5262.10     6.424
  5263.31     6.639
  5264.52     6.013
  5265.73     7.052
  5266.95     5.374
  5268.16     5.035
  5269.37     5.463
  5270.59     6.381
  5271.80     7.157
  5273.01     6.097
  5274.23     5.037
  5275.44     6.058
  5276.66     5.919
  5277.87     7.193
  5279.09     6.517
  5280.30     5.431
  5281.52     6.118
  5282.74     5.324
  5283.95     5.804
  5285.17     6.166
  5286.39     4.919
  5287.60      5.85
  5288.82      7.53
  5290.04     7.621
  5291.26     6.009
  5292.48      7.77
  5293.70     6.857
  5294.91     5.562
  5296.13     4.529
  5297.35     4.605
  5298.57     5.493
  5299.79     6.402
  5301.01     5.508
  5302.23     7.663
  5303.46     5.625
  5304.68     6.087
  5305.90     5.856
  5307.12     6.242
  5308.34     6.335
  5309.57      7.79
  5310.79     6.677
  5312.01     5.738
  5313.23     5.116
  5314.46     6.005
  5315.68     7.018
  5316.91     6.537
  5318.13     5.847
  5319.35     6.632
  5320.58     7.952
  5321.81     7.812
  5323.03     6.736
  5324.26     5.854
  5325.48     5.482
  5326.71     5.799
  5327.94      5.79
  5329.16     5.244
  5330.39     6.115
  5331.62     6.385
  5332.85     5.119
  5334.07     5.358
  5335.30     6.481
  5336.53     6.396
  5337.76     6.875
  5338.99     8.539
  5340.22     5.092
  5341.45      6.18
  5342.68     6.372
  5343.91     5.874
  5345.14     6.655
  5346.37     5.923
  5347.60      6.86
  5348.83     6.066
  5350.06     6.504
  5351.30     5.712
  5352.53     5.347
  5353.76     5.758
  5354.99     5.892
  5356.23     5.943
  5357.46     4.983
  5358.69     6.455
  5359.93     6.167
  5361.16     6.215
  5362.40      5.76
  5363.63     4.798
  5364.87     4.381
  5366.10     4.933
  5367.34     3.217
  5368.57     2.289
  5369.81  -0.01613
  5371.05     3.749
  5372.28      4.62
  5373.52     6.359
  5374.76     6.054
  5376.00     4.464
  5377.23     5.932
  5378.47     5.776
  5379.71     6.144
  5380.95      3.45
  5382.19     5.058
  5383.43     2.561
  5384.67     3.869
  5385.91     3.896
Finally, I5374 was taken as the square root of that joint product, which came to 5.7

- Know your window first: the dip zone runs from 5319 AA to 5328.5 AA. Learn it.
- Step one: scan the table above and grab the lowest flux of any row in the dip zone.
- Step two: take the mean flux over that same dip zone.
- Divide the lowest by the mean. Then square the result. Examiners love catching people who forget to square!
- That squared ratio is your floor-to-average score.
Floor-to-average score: 0.71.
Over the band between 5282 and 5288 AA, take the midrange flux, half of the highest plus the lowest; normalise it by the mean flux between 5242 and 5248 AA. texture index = 0.94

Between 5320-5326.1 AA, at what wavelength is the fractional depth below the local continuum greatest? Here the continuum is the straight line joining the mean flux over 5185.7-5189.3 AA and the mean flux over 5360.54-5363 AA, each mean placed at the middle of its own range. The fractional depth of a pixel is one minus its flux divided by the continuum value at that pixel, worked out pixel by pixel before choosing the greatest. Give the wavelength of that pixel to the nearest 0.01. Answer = 5325.48 AA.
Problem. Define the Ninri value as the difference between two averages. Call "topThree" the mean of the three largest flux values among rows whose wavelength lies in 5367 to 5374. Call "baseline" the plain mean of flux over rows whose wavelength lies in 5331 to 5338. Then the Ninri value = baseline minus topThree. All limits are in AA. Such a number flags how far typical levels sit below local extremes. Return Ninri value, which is 1.2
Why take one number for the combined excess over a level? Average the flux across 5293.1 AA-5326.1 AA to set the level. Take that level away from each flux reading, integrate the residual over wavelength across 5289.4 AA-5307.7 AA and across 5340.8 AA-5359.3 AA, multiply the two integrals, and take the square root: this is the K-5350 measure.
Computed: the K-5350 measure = 2.5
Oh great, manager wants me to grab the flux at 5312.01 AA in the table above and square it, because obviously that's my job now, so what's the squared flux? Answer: 33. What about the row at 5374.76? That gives 37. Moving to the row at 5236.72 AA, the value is 34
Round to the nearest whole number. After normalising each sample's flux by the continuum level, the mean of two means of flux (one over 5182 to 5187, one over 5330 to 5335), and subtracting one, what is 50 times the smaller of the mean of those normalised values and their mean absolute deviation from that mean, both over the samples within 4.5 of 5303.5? 4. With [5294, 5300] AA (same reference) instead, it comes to -4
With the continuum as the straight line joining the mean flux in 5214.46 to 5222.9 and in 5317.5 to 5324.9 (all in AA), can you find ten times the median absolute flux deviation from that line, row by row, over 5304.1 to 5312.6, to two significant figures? 5.2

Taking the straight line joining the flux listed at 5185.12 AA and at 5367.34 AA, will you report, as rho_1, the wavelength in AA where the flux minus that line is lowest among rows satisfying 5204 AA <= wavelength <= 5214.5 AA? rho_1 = 5209.06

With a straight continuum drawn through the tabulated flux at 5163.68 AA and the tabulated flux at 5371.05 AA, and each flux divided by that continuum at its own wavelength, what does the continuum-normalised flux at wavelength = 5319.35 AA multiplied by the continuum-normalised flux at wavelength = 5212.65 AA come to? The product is 2.11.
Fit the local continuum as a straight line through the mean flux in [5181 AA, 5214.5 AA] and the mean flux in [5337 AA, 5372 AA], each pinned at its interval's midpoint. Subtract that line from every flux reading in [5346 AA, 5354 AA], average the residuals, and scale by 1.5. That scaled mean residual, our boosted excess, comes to 0.9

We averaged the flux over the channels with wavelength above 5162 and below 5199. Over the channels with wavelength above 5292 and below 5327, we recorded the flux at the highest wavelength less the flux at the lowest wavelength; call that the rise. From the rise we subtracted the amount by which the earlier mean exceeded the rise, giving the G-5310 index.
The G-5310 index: -10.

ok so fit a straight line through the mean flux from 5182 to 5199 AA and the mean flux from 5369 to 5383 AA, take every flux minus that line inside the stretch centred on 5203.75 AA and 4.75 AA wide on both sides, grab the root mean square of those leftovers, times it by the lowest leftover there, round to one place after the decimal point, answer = -1.1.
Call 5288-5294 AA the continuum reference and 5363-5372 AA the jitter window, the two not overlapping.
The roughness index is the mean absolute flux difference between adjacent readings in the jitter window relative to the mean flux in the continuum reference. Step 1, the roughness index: 0.23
